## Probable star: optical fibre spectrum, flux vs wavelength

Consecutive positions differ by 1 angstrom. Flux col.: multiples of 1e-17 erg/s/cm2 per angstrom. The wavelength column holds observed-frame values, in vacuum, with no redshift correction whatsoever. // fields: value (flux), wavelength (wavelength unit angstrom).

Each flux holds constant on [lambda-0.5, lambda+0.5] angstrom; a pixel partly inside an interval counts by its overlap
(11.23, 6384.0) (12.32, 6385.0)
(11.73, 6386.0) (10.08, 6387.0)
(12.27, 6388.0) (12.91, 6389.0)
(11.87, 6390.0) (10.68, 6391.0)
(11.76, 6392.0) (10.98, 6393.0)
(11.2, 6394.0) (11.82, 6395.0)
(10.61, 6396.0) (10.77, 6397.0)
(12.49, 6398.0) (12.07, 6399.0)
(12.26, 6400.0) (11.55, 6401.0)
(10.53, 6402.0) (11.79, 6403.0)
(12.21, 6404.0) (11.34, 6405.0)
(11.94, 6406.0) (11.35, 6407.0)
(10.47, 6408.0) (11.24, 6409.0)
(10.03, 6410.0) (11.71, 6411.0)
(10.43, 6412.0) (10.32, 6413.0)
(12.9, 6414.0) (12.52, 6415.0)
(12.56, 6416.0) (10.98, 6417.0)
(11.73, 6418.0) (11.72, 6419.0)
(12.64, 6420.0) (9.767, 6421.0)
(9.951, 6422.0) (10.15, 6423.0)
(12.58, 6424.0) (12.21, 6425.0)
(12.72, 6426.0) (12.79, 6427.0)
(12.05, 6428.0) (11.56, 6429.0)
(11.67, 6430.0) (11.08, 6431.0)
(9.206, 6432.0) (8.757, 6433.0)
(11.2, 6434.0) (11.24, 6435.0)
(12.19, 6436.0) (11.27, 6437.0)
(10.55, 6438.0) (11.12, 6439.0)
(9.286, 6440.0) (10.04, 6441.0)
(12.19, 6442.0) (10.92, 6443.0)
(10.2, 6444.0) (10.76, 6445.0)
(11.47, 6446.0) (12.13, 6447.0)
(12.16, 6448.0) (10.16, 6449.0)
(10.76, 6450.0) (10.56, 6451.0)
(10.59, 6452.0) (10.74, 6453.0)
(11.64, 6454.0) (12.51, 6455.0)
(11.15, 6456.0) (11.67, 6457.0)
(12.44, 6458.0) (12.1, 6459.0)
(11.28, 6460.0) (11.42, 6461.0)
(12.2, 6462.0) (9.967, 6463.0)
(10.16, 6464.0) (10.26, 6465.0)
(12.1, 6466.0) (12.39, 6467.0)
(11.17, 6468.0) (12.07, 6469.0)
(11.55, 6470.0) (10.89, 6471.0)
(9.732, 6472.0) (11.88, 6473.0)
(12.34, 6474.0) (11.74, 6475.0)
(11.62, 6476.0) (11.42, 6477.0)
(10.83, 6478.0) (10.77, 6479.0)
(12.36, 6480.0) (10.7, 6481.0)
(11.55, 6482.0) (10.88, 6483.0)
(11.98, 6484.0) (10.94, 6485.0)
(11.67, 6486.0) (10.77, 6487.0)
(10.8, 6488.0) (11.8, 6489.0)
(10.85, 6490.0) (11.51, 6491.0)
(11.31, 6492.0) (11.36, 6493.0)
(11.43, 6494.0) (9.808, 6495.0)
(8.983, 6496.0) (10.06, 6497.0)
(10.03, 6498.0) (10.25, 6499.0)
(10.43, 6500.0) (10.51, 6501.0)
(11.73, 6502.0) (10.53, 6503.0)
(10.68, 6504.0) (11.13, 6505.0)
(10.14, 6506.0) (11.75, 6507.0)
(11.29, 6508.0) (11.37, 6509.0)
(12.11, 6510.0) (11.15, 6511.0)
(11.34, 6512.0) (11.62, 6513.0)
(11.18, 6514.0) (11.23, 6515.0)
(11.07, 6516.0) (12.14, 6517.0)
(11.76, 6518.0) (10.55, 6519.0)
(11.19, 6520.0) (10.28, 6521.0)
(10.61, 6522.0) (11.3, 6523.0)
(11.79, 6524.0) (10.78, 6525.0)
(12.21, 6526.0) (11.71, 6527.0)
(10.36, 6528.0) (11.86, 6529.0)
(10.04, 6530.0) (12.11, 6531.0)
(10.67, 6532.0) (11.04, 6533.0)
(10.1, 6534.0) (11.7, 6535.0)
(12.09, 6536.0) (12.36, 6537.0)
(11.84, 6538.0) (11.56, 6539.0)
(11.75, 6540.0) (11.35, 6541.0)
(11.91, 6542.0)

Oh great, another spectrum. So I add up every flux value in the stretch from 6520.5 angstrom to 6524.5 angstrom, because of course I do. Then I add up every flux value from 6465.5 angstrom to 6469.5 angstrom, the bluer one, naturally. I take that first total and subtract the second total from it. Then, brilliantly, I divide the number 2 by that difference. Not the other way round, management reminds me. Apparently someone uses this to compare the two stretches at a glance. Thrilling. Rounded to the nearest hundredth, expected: -0.53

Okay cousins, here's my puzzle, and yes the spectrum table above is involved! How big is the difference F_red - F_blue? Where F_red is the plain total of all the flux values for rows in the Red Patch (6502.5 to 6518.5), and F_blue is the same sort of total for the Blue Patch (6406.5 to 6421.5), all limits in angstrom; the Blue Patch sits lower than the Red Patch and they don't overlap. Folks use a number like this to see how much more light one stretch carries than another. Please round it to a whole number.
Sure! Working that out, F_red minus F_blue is 10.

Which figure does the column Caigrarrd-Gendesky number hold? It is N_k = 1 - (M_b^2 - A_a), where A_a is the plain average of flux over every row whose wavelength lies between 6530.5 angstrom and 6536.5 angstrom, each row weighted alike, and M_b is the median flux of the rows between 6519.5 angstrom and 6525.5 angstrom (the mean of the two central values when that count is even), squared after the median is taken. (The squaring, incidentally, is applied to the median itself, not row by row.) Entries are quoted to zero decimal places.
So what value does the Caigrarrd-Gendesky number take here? -108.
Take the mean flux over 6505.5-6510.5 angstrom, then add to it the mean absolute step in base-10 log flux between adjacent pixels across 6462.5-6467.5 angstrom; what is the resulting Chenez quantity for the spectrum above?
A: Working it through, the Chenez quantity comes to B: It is 11.4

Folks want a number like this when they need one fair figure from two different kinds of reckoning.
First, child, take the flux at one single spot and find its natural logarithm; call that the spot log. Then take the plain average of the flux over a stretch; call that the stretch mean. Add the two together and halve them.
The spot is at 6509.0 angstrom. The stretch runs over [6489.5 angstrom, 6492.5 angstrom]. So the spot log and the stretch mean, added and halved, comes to 6.83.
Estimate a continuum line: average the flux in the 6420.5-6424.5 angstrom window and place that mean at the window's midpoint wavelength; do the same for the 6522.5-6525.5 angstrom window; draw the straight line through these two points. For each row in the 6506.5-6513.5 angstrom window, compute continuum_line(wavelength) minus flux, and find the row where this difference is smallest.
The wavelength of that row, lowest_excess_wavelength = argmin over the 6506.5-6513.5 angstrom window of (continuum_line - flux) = 6510.0 angstrom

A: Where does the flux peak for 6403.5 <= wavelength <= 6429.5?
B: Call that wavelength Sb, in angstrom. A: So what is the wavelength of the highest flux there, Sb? 6414.0 angstrom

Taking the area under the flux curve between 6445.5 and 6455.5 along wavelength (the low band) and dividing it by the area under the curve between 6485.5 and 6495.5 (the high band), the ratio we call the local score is 1.01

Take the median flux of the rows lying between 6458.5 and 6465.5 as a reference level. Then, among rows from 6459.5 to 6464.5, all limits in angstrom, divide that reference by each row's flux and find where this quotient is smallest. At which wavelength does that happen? 6462.0 angstrom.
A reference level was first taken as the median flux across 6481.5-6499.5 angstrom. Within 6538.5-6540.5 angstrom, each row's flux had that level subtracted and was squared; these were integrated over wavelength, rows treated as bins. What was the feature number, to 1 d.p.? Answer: 1.1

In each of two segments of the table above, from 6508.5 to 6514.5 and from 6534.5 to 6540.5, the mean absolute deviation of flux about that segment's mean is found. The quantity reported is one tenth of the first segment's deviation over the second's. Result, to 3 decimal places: 0.118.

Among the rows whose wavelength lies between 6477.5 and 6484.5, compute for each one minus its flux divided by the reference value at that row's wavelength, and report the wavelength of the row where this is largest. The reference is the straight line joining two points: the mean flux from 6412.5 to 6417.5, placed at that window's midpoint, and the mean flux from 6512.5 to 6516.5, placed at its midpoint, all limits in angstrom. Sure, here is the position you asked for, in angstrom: 6481.0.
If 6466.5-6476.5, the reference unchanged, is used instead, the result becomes 6472.0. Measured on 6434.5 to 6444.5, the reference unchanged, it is 6440.0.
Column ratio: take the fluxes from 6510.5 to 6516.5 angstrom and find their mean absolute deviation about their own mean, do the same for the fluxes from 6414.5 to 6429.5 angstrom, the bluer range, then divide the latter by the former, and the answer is 5.8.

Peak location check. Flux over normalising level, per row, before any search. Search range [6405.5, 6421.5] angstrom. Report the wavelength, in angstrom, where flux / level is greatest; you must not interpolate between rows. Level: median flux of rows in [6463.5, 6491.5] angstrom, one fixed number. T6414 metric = 6414.0 angstrom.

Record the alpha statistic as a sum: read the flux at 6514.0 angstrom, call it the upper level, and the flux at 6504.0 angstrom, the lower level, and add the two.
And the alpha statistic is 21.9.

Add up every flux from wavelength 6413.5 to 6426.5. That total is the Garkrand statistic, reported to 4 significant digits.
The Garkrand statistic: 152.4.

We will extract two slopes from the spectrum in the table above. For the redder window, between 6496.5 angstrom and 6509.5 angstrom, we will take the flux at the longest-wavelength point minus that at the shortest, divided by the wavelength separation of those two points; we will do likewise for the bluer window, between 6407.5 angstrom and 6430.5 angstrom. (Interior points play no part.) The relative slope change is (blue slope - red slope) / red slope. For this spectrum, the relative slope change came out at -0.5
